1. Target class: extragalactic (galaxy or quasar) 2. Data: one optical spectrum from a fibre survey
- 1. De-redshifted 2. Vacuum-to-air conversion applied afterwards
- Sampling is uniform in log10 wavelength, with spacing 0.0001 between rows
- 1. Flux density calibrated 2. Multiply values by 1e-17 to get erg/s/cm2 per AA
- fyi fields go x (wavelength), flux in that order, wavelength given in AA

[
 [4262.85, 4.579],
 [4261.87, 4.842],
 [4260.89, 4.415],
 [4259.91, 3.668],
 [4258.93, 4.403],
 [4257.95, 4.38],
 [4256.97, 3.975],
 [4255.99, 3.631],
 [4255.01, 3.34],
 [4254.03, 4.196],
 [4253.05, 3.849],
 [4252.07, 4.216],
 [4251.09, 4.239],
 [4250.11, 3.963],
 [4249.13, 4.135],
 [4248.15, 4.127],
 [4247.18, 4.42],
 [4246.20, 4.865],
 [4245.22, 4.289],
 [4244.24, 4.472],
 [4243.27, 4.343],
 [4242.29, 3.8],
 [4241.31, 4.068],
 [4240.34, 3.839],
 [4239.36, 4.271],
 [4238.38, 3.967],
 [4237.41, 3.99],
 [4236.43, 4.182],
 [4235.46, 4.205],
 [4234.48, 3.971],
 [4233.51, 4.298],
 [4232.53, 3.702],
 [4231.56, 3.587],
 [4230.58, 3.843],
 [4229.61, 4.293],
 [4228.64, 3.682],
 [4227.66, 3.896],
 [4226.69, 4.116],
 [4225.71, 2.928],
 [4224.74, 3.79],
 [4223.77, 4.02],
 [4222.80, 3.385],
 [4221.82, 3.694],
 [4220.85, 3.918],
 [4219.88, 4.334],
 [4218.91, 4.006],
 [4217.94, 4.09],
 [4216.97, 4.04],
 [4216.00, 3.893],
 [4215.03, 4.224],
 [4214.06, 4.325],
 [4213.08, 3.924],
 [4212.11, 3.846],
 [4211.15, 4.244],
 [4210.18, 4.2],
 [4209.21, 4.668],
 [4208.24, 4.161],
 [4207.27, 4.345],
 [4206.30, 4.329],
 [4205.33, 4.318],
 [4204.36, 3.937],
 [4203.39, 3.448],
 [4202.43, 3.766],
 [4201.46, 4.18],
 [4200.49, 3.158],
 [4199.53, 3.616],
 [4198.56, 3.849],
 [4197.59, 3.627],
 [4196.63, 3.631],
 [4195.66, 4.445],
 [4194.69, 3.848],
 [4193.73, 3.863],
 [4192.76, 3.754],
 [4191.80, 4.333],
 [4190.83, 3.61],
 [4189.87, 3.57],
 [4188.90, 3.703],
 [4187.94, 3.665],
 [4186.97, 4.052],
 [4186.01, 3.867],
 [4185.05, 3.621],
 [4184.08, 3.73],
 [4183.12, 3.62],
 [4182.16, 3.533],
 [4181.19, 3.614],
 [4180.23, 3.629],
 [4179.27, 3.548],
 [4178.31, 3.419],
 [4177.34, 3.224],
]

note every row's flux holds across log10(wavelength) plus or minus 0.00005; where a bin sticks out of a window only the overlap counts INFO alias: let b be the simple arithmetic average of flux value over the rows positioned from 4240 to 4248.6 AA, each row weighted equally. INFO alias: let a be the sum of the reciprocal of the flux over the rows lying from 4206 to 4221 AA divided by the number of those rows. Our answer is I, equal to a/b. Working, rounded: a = 0.241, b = 4.25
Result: 0.057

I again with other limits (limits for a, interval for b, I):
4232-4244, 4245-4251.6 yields 0.058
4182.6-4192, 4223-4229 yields 0.071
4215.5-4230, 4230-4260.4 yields 0.064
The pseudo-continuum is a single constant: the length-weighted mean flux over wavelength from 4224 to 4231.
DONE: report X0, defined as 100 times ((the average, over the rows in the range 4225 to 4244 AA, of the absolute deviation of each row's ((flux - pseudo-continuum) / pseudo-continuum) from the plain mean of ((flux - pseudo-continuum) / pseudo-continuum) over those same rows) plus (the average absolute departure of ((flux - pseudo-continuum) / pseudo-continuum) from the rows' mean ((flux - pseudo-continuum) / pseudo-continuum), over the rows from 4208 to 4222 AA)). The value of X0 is 11.3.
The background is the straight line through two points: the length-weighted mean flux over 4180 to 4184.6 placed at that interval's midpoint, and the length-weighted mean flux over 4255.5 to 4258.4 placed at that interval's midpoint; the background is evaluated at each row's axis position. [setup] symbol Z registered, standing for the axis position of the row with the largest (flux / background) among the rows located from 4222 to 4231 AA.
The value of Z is 4229.61 AA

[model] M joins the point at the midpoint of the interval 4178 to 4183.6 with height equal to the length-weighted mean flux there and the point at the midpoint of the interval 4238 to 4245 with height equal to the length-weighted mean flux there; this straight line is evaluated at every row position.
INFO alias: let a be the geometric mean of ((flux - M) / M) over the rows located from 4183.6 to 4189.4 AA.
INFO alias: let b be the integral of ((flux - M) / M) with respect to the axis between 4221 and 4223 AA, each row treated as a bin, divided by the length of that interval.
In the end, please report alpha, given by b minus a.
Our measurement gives -0.10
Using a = 0.02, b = -0.08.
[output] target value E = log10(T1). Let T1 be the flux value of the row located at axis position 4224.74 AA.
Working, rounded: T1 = 3.79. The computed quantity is 0.579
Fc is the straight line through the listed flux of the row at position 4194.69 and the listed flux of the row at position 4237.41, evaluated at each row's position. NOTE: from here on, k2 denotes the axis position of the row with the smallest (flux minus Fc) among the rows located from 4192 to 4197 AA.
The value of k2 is 4196.63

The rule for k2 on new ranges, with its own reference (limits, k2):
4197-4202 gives 4200.49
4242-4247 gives 4242.29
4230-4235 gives 4231.56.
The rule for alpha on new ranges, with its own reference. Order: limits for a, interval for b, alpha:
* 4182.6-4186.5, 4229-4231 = -0.01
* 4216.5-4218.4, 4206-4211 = 0.09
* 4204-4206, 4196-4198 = -0.08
